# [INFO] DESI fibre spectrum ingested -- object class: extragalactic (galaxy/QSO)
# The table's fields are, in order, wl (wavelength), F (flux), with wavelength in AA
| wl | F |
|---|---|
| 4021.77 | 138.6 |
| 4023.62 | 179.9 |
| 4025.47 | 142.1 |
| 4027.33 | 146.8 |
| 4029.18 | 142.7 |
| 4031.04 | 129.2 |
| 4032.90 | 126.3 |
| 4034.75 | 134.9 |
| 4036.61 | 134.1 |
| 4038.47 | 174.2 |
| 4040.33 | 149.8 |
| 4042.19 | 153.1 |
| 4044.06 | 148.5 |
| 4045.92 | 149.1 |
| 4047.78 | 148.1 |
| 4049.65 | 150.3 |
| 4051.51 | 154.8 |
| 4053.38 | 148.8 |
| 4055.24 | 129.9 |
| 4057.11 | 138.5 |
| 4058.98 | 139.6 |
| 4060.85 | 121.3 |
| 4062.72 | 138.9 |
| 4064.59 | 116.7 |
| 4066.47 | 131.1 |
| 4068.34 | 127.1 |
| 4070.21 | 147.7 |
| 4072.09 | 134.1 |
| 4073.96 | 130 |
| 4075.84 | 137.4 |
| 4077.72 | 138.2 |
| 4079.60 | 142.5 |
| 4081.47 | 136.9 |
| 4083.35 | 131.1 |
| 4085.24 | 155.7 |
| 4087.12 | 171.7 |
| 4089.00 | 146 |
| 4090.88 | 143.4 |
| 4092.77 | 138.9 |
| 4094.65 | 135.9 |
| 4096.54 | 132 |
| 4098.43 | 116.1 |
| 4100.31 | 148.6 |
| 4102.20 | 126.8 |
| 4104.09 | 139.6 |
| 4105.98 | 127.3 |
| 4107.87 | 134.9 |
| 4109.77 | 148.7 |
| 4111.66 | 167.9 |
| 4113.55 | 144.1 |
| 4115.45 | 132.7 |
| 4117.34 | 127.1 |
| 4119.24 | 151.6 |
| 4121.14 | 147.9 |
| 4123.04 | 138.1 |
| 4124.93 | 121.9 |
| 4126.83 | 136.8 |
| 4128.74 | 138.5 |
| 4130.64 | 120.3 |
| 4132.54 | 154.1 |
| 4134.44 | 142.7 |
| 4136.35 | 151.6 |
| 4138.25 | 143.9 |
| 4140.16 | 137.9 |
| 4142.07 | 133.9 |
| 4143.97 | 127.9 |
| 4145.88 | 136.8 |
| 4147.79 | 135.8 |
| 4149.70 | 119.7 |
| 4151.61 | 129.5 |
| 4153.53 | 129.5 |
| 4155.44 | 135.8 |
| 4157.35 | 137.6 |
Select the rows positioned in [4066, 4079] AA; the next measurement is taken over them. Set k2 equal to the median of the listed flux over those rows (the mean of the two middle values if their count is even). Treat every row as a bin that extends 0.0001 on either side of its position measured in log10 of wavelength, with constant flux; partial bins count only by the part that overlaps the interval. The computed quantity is 134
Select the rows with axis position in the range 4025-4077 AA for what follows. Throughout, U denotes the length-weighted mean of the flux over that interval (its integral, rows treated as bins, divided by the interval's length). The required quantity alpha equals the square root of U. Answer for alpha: 11.8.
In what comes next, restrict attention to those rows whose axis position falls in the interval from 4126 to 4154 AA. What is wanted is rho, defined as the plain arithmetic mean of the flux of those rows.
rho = 136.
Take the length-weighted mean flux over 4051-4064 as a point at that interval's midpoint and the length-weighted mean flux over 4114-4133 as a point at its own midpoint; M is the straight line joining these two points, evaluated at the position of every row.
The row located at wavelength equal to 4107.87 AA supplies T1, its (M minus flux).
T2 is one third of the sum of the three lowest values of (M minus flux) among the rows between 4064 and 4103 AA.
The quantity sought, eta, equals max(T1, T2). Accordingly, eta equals 2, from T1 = 2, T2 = -21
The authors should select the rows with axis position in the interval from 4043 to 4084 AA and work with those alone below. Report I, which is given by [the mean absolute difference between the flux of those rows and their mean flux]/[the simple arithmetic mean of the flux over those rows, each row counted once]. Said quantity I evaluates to 0.06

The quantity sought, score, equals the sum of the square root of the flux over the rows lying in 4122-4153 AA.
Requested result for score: 186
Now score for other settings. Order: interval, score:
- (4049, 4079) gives 187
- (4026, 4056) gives 193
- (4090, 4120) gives 188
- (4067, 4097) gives 190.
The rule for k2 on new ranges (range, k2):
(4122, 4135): 138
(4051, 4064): 139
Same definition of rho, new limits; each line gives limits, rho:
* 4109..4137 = 142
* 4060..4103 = 137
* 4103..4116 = 142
